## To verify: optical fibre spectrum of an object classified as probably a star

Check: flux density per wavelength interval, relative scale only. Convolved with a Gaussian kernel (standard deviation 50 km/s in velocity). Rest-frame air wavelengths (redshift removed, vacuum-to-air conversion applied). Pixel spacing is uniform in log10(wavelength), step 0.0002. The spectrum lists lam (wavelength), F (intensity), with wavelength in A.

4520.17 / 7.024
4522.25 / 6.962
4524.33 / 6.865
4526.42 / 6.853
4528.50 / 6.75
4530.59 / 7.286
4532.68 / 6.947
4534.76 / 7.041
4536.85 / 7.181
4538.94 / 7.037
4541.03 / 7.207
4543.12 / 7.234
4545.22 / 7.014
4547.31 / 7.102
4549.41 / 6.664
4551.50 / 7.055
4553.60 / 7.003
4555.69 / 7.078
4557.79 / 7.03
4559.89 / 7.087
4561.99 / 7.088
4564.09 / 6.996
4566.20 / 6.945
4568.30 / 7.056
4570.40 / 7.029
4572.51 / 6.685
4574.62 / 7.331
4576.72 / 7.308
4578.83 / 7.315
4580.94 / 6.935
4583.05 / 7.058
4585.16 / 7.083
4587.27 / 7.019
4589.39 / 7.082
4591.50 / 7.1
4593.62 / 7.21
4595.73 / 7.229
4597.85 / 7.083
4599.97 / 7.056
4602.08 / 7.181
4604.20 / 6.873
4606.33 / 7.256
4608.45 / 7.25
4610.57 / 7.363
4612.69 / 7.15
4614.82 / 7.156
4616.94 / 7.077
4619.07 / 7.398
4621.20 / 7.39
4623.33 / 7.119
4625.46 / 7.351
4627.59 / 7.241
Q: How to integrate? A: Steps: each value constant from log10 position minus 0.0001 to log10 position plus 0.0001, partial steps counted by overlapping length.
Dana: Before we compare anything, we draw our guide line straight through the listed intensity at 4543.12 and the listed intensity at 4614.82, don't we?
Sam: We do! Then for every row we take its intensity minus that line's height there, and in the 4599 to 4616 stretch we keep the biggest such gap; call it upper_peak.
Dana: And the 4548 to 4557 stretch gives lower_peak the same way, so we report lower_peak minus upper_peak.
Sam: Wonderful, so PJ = -0.34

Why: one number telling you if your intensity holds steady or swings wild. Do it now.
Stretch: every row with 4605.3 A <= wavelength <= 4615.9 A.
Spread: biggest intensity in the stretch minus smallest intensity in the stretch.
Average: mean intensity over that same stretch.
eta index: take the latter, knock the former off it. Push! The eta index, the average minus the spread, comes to 7.0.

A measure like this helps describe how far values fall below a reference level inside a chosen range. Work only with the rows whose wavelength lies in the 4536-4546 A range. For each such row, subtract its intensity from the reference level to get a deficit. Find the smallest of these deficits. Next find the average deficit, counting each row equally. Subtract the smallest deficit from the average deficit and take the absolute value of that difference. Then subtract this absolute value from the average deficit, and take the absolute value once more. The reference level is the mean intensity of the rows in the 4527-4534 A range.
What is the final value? 0.24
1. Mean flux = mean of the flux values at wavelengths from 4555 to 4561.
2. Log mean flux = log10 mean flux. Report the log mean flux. 0.849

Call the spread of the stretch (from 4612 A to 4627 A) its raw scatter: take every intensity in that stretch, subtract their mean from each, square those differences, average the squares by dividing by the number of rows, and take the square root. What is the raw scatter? 0.129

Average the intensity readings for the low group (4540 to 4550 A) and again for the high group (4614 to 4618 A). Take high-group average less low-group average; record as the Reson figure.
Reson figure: 0.07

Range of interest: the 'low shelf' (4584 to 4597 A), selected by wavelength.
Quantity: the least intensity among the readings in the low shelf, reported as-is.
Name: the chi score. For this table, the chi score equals 7.019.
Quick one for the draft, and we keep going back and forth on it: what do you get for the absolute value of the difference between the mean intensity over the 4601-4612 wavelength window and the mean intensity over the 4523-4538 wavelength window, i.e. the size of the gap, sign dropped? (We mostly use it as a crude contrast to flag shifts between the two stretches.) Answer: 0.20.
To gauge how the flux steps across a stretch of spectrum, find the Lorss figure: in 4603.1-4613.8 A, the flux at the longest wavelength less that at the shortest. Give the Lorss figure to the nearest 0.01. 0.28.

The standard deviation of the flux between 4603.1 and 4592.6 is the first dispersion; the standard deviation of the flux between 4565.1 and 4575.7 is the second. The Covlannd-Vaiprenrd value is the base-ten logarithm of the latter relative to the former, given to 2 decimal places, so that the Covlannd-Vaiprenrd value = 0.48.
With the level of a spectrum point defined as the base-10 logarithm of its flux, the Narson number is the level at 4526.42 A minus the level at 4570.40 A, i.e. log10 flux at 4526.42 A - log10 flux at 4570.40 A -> -0.011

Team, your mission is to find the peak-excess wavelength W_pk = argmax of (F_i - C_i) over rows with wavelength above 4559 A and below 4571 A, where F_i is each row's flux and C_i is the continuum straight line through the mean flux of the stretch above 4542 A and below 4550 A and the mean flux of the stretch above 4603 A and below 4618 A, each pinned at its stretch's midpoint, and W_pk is 4559.89 A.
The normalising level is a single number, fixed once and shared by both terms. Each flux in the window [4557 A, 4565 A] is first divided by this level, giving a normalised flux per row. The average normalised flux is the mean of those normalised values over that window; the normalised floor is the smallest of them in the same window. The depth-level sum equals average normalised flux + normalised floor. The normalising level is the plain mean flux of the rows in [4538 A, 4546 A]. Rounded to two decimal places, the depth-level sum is 1.97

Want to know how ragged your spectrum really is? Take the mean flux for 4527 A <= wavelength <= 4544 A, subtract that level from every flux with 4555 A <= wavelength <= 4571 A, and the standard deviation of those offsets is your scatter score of 0.05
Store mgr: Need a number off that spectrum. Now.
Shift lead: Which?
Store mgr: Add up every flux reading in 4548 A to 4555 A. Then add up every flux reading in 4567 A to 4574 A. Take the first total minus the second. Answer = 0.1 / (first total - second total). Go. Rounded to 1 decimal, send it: -2.1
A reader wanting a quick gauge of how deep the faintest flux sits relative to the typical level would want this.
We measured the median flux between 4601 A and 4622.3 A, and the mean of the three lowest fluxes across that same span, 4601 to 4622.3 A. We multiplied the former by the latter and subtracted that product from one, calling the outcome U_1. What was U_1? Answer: -49.7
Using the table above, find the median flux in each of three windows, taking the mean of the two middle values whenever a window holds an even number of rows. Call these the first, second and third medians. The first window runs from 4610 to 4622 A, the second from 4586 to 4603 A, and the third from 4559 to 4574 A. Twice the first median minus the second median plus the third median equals 14.46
